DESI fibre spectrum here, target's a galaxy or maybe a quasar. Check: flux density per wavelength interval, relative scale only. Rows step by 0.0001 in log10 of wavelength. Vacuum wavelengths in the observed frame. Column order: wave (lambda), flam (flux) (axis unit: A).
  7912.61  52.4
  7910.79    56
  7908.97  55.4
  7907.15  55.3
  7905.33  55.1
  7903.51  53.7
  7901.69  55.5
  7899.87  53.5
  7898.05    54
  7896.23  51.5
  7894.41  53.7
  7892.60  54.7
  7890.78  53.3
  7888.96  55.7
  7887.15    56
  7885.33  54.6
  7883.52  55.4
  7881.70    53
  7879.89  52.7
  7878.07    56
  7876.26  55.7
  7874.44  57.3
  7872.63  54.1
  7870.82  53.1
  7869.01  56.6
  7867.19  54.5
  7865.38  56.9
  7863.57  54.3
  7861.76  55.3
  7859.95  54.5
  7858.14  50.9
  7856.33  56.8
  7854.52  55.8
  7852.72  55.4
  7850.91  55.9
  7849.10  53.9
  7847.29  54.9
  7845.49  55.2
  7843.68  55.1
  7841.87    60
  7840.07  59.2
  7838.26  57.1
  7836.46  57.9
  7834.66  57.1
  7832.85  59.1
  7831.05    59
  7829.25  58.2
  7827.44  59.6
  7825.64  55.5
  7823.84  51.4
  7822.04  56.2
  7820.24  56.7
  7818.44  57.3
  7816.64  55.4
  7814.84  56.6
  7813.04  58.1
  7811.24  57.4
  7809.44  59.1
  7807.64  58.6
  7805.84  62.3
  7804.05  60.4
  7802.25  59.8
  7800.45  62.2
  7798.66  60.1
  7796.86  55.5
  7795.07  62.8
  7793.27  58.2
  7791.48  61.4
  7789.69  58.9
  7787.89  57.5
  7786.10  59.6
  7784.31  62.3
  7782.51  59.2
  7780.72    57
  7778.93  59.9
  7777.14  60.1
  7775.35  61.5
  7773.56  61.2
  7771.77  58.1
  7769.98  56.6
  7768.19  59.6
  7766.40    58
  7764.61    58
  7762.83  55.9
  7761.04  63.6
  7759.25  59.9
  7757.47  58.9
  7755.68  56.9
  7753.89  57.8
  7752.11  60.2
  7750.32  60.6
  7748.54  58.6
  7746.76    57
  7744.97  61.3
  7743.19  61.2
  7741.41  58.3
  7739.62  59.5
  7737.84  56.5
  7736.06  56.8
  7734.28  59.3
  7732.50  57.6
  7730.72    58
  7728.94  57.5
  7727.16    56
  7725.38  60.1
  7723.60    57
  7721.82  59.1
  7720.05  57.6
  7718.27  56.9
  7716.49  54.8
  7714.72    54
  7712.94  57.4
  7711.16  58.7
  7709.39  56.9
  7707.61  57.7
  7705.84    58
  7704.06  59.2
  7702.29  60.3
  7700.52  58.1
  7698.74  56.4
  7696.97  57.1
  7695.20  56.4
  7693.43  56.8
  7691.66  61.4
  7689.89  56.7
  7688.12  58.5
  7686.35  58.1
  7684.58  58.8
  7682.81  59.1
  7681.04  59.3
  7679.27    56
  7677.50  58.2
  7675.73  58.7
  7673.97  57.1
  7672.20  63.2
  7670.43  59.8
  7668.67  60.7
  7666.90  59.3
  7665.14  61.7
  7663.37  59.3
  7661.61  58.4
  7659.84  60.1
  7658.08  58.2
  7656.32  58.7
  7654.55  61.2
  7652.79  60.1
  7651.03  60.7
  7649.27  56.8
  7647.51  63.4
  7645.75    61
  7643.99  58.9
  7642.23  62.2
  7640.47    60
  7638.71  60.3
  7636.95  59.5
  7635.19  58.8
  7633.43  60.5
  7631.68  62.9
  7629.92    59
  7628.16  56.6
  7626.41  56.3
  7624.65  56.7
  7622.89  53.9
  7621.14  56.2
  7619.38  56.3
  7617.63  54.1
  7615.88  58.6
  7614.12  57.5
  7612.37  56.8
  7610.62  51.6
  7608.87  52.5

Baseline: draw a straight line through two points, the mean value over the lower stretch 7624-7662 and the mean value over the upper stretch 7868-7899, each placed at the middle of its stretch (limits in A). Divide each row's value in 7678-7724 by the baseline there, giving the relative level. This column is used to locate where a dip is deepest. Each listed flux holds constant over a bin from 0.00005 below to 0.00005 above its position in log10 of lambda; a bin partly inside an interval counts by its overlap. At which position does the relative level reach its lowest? 7714.72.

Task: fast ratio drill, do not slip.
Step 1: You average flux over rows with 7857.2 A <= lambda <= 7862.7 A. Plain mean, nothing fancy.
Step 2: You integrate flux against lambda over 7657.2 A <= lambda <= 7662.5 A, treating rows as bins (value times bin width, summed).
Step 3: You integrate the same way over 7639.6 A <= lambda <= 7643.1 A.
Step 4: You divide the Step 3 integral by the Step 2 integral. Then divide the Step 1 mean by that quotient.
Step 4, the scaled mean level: 78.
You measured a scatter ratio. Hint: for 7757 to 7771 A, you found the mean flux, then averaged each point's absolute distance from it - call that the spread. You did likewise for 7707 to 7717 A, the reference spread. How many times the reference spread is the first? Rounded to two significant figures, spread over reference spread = 1.2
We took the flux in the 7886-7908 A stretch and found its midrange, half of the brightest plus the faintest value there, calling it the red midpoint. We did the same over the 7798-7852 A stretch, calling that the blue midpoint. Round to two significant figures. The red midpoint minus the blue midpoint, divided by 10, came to -0.31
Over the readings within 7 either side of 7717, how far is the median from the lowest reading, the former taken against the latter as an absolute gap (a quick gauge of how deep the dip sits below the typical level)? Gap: 3.2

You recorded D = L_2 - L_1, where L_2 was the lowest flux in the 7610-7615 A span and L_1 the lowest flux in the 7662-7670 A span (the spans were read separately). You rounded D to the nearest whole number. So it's -8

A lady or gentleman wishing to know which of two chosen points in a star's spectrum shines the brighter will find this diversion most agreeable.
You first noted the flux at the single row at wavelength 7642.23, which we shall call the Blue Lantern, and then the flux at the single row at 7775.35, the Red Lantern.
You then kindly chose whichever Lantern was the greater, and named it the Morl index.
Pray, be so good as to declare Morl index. 62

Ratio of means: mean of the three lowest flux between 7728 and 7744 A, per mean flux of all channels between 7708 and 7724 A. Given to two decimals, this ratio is 1.00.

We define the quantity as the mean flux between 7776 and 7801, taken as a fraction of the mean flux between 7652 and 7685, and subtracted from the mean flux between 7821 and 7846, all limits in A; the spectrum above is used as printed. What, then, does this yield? 56.2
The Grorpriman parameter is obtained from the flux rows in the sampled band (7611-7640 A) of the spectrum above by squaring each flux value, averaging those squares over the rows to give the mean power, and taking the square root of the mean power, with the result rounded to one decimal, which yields 57.8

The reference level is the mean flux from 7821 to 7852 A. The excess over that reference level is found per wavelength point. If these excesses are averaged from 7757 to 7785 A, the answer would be 2.6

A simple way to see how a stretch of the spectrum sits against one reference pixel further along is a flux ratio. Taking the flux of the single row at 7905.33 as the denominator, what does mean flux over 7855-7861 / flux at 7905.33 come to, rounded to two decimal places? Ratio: 0.98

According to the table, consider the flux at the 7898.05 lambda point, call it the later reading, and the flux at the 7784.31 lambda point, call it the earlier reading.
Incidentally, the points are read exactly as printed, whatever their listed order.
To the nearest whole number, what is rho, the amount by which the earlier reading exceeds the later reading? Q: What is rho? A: 8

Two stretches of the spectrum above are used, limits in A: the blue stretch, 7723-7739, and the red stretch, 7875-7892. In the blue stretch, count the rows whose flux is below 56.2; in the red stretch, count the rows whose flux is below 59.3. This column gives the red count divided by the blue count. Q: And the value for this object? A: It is 9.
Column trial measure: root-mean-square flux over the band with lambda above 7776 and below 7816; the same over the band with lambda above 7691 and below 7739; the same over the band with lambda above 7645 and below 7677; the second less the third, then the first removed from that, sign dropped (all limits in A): 61.7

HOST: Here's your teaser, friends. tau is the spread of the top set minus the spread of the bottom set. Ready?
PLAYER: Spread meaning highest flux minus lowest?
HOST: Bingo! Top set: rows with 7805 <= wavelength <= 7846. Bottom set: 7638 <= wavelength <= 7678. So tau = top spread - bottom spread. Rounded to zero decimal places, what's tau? 4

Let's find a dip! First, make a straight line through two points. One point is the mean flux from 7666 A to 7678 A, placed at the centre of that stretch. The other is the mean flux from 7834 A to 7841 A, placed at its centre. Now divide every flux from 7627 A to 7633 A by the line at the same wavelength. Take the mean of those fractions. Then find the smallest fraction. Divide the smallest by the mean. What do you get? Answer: 0.951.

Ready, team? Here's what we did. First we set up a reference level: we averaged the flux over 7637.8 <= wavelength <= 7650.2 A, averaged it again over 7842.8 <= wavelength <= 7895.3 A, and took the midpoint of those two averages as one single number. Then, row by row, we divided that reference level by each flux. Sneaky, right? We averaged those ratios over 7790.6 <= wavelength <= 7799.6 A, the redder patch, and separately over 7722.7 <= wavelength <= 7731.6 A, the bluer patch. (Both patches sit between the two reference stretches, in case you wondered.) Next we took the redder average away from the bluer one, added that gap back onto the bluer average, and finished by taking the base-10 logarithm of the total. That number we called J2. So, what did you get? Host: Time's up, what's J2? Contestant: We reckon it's 0.01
